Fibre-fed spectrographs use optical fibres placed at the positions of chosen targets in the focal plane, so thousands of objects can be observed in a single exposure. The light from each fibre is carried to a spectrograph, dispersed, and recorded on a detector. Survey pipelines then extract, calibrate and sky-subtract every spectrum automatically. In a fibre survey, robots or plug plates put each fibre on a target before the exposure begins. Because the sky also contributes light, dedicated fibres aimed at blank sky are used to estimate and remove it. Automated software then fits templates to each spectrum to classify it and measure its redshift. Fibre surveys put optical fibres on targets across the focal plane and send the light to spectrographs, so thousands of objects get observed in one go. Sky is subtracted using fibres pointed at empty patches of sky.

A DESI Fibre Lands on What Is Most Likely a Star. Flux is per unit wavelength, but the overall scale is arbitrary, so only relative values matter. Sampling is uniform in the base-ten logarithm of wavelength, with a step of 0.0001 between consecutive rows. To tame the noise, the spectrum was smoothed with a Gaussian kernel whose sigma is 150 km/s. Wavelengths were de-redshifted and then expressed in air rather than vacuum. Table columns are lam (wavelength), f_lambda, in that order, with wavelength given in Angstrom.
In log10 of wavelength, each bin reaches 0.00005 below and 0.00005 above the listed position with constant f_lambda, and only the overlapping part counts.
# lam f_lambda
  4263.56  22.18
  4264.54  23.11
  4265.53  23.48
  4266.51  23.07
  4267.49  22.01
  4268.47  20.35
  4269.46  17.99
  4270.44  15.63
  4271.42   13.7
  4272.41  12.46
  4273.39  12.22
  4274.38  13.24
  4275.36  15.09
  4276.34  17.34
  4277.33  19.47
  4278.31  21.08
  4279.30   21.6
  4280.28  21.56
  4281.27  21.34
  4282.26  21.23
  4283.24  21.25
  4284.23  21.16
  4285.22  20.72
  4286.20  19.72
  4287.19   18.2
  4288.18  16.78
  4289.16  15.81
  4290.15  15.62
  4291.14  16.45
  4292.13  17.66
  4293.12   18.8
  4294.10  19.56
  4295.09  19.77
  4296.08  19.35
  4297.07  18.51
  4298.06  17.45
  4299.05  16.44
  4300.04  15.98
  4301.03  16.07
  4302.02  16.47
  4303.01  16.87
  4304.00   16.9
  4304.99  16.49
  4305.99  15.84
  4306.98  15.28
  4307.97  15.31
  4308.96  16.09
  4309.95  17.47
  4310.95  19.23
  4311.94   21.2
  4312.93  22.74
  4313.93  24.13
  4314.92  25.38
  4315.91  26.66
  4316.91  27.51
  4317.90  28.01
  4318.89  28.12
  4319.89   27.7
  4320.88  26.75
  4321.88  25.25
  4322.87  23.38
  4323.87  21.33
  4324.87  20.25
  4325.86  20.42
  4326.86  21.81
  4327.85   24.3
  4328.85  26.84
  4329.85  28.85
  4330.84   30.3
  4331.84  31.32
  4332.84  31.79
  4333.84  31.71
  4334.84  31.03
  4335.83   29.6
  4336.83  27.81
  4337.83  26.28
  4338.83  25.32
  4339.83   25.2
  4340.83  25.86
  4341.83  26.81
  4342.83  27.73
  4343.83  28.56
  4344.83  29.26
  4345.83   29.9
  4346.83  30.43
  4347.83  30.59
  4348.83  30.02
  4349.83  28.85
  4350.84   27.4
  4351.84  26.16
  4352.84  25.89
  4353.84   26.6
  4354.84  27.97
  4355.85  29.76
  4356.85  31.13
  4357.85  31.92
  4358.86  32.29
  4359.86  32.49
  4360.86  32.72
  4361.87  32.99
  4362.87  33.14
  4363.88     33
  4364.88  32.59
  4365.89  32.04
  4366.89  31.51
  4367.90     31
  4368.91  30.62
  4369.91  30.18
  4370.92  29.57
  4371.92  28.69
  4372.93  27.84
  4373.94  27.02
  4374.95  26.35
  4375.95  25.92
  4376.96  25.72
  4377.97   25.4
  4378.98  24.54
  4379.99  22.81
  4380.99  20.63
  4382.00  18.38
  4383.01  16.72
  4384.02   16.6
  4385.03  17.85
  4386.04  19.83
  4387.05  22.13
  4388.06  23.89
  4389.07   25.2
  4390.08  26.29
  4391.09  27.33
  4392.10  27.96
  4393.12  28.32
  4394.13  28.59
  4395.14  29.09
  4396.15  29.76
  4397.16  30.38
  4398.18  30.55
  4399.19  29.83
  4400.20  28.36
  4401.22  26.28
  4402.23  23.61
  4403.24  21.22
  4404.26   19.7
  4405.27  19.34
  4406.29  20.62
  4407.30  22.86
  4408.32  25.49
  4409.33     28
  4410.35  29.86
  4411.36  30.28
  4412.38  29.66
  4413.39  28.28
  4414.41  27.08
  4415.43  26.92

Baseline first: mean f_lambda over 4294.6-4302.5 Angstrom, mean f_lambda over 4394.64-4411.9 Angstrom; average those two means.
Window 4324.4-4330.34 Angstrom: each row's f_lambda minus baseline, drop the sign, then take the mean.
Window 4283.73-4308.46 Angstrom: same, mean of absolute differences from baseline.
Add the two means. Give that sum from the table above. 7.3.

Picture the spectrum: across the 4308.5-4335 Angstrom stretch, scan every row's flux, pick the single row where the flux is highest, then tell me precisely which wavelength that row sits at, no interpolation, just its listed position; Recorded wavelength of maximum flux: 4332.84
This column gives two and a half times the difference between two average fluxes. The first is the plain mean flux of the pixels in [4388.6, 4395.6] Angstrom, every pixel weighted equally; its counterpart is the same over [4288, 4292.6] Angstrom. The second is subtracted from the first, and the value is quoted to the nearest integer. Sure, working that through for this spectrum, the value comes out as 28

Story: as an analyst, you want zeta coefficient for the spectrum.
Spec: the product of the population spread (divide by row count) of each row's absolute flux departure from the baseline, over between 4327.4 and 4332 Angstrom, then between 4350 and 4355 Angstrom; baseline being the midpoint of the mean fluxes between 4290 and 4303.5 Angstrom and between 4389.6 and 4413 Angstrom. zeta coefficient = 1.9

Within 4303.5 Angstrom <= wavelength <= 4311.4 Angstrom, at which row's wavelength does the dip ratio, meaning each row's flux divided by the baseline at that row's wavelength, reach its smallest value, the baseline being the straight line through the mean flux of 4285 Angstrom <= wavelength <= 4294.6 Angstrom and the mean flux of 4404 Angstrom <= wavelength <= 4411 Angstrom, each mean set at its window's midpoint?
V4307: 4307.97 Angstrom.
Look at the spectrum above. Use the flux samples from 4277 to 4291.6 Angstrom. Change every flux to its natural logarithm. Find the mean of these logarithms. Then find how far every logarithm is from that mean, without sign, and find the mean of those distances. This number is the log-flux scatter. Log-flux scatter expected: 0.10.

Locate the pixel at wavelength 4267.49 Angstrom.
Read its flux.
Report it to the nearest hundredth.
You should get 22.01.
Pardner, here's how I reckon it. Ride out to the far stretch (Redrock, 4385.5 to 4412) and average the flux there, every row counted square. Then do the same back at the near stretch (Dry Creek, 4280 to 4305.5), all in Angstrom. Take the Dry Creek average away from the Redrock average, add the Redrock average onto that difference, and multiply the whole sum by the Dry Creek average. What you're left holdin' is 615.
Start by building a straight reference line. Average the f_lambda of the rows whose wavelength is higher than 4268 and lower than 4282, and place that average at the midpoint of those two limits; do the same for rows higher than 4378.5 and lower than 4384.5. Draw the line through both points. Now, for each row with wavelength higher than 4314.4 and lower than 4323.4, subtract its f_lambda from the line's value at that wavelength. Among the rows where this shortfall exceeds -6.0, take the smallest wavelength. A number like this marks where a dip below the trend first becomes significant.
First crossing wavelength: 4322.87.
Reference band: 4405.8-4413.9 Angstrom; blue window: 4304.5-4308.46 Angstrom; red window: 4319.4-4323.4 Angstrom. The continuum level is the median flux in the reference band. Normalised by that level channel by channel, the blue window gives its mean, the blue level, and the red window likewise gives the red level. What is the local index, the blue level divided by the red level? 0.61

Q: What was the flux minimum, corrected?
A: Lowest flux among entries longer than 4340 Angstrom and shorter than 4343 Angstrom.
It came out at 25.86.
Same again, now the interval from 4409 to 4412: 28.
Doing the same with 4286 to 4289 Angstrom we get 16.78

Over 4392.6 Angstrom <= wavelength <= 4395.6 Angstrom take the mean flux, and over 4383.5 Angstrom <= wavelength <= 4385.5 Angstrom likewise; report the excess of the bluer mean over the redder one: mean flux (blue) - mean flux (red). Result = -11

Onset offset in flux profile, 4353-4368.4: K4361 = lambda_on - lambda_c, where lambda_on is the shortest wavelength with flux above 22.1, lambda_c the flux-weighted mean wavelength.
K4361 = -7.2 Angstrom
